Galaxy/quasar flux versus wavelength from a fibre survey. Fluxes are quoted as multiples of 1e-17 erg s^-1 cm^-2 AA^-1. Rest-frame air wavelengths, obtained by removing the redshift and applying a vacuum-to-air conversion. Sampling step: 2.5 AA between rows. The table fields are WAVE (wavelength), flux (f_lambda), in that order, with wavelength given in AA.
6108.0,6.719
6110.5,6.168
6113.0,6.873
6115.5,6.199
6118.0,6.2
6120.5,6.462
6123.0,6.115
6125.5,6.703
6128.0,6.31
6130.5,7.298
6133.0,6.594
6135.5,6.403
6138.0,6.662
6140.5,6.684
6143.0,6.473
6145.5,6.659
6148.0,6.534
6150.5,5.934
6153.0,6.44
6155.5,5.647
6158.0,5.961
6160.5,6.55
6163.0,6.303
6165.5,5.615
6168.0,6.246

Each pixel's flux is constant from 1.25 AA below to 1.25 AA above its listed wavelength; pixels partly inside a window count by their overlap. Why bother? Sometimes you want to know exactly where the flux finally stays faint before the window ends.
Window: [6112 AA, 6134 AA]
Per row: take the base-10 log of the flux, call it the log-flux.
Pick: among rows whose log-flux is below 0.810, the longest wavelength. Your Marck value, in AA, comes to 6128.0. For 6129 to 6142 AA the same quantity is 6135.5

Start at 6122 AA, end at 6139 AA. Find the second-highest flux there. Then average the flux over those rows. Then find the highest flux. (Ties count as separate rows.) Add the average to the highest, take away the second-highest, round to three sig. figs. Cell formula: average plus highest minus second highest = 7.18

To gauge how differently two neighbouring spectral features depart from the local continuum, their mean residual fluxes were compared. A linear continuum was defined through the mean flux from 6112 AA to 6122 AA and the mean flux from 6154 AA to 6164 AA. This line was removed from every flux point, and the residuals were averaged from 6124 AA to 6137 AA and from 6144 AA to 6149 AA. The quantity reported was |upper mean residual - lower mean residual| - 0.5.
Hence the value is -0.44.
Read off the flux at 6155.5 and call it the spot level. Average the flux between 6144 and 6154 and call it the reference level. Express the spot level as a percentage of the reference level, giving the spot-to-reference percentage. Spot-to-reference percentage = 88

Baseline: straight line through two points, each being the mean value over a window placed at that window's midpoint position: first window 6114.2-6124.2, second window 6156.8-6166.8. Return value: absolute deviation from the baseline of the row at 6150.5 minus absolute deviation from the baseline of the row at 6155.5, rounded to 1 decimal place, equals -0.3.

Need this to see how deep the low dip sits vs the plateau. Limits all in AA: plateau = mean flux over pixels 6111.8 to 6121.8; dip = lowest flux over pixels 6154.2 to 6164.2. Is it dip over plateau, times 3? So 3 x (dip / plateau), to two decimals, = 2.63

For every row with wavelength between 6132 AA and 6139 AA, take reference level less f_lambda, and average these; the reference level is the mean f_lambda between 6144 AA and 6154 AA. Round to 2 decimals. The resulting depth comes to -0.16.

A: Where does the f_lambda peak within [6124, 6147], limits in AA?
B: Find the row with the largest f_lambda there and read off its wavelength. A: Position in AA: 6130.5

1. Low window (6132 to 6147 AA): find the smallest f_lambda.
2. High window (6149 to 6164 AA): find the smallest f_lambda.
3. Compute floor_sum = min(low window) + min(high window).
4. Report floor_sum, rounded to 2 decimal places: 12.05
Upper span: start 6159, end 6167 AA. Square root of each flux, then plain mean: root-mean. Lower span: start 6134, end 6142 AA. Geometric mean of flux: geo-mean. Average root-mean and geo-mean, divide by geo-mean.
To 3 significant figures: 0.688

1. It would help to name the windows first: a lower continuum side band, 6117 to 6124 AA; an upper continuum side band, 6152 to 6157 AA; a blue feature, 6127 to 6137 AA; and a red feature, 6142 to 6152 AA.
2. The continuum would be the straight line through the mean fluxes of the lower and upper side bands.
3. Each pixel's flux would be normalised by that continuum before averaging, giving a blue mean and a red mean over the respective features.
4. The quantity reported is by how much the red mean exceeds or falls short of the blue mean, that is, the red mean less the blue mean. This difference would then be -0.02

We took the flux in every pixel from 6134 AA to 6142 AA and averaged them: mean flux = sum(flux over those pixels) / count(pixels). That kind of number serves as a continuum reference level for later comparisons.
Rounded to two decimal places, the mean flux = 6.58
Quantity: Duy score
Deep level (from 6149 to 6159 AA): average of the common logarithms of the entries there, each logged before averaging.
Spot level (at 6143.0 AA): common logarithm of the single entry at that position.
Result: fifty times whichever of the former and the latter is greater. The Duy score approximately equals 40.6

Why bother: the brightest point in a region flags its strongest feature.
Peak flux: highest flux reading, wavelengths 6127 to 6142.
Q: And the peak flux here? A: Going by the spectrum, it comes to 7.298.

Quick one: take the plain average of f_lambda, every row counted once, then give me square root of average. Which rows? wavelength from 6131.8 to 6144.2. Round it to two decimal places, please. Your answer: 2.56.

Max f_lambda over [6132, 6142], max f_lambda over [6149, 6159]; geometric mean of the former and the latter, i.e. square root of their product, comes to 6.56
